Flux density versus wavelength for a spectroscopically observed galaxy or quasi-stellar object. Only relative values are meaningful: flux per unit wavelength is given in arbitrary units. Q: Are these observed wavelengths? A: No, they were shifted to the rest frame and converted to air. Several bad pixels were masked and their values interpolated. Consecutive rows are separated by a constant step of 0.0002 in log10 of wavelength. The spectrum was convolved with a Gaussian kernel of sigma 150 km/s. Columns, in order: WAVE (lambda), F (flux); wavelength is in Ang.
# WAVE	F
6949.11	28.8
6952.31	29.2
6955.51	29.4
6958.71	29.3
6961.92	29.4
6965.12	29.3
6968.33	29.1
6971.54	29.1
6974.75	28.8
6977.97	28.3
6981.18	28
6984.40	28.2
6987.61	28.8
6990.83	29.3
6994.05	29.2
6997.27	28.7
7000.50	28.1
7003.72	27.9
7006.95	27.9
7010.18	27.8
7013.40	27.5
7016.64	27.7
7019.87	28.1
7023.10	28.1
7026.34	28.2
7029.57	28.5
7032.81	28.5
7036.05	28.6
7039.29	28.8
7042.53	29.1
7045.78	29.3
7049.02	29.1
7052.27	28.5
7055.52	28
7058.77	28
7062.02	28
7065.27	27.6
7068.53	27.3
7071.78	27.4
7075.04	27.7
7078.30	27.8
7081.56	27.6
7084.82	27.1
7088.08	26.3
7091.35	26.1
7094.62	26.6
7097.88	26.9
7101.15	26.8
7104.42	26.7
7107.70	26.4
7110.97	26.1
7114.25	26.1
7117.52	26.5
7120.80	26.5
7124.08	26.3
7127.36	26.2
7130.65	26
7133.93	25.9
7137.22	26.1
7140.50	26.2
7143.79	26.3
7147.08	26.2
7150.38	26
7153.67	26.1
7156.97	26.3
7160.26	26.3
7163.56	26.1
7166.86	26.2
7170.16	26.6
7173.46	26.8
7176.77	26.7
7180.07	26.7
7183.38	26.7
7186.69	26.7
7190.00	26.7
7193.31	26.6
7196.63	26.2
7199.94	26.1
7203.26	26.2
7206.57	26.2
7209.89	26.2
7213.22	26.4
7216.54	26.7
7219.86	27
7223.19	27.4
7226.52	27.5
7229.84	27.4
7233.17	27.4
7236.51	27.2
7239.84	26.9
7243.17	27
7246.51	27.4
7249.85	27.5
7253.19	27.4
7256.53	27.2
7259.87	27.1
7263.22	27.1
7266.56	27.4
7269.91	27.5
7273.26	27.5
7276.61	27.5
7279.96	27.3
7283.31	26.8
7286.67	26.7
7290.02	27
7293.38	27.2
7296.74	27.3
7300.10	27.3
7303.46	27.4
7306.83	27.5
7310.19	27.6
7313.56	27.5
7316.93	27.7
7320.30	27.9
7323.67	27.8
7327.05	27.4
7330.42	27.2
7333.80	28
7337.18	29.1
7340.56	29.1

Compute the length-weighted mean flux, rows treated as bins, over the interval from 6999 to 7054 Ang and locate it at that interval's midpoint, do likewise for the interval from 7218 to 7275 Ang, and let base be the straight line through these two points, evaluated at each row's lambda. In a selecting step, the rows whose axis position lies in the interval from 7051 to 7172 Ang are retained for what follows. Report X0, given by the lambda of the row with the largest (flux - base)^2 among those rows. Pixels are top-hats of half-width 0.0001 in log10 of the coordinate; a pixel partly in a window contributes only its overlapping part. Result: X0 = 7091.35 Ang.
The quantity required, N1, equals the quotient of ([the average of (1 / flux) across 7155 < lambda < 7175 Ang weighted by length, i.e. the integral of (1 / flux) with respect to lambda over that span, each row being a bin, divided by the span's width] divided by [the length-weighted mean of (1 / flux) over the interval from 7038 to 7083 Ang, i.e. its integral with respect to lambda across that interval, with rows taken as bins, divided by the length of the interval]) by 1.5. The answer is 0.71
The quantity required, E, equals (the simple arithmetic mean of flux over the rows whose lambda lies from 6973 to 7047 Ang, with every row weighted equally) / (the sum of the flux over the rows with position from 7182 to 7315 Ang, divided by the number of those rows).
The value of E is 1.05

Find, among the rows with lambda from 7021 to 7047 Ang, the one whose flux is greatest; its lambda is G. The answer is 7045.78 Ang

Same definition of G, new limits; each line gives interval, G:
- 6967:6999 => 6990.83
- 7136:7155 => 7143.79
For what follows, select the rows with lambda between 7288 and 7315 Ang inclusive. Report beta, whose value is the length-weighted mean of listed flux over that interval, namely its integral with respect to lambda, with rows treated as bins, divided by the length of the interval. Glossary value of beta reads 27.3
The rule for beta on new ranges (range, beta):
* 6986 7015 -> 28.4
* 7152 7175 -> 26.3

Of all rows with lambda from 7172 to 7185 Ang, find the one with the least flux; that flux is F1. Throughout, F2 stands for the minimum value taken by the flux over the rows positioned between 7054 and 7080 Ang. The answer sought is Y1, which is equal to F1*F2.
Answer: 729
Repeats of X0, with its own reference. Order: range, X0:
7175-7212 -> 7199.94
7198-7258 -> 7199.94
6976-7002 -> 6990.83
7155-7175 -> 7163.56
